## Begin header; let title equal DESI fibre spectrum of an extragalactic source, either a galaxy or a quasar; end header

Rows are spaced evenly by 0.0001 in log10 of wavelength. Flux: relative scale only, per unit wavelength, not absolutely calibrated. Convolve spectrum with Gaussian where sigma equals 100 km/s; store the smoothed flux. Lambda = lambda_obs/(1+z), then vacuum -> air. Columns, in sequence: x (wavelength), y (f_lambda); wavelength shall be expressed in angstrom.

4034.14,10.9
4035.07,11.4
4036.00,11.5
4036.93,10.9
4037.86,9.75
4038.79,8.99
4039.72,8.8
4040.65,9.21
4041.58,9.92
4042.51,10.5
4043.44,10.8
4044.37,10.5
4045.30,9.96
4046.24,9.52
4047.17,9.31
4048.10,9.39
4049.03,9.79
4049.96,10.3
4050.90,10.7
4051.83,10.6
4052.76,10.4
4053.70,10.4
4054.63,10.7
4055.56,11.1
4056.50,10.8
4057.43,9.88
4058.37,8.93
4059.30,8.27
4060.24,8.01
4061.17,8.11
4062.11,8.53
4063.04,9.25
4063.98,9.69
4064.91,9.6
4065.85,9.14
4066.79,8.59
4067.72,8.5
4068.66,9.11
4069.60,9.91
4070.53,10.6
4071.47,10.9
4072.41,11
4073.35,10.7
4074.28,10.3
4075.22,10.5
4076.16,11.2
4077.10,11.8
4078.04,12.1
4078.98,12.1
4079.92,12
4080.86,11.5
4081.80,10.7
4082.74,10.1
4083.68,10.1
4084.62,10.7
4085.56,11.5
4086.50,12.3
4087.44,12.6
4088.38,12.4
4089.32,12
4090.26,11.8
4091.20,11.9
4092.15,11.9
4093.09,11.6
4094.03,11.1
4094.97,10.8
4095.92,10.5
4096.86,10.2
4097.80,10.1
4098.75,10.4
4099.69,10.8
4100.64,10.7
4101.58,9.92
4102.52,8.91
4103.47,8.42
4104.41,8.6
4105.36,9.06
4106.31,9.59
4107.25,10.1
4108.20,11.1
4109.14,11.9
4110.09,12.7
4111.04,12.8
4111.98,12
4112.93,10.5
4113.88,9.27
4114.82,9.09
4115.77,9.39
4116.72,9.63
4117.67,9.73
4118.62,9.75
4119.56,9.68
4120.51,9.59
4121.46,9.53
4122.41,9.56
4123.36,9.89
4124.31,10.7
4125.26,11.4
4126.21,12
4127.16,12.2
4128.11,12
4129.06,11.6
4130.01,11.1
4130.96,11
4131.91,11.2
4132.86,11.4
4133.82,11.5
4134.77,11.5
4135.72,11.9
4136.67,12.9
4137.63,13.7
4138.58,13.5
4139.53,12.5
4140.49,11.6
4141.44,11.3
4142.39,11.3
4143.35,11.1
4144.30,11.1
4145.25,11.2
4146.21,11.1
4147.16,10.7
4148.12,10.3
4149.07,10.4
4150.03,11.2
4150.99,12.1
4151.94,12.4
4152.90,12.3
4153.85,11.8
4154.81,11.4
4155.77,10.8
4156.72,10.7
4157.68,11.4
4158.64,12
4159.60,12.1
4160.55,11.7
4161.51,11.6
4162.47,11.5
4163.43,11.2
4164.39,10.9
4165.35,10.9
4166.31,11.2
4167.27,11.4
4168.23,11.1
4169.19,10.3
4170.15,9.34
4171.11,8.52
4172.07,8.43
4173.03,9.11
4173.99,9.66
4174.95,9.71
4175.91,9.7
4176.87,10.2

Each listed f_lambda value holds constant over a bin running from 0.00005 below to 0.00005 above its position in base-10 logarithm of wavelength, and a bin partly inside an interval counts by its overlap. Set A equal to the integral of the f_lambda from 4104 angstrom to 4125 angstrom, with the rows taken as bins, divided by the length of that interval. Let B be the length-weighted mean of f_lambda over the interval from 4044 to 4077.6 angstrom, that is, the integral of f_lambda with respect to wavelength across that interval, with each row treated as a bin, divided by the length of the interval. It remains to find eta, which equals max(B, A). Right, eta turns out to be 10.2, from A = 10.2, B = 9.9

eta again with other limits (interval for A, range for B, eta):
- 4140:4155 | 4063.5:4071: 11.3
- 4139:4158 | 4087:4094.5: 11.9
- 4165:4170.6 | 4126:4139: 12.0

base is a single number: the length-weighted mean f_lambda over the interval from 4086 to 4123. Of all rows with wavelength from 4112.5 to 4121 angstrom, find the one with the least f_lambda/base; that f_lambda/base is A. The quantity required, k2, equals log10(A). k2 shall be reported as -0.07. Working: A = 0.86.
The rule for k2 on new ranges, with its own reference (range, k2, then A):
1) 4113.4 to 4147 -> -0.07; 0.86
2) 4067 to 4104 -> -0.10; 0.80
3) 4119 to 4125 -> -0.04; 0.90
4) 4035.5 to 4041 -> -0.08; 0.83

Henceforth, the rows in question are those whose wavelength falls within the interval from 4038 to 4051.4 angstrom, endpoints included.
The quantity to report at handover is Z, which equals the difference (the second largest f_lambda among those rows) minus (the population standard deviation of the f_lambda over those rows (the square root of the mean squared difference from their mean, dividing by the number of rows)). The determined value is 10.1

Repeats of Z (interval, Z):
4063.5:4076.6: 10.1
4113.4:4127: 10.6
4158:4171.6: 11.0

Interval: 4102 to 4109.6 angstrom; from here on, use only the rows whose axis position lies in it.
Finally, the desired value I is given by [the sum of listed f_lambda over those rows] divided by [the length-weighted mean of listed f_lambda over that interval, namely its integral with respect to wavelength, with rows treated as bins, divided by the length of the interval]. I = 8.00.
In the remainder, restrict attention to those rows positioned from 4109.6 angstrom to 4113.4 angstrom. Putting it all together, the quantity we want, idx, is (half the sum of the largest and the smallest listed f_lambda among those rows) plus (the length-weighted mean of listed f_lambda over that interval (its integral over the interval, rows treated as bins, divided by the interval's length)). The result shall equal 23.6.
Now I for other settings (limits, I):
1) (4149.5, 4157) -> 7.99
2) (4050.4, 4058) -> 8.03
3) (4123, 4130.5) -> 7.98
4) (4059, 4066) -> 8.00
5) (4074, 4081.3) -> 7.99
